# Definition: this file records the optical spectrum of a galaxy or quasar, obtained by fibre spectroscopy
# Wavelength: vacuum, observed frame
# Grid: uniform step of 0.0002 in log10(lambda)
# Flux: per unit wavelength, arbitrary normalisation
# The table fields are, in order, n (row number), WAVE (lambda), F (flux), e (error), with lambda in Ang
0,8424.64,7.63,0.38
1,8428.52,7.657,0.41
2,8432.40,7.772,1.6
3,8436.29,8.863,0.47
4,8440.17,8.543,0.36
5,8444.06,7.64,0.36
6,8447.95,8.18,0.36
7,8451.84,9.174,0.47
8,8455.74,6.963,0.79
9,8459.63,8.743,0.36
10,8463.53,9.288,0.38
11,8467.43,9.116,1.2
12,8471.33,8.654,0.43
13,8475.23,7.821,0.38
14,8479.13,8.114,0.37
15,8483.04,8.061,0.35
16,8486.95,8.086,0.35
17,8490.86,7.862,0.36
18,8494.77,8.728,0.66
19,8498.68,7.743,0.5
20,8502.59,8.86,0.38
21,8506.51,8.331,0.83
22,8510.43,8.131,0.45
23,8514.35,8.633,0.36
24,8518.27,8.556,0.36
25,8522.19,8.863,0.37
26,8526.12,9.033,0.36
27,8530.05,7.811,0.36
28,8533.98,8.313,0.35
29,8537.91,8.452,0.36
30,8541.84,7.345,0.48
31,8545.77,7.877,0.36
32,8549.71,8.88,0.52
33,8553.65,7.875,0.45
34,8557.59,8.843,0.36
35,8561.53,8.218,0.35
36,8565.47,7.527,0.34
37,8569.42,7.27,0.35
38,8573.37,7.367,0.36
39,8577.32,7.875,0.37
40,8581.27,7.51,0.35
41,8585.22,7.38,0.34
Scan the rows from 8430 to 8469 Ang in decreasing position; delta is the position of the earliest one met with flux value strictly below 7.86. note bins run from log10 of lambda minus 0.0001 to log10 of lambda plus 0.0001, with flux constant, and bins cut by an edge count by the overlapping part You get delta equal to 8455.74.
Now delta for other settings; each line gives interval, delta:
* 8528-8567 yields 8565.47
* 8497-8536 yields 8530.05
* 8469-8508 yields 8498.68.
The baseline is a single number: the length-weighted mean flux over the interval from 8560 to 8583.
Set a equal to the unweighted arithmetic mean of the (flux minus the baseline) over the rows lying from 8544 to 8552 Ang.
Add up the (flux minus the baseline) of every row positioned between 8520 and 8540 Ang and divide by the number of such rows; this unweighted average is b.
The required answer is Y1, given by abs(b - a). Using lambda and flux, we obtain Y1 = 0.12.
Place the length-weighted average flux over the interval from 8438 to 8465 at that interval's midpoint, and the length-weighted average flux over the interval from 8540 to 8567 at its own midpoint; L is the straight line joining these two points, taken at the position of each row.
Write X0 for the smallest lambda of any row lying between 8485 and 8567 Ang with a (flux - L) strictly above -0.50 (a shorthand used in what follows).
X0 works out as 8486.95 Ang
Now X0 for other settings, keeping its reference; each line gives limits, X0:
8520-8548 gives 8522.19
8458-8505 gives 8459.63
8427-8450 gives 8436.29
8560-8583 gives 8561.53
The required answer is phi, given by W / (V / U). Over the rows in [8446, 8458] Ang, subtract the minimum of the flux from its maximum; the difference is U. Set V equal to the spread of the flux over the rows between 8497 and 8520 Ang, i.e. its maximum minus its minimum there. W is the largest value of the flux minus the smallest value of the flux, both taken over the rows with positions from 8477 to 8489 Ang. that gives 0.10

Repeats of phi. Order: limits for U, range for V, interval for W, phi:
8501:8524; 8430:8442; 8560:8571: 0.64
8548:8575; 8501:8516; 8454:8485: 5.13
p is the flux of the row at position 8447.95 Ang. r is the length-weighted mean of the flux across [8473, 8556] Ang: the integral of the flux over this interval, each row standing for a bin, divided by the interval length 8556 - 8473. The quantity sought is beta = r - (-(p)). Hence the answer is 16.4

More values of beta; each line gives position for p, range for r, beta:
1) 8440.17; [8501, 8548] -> 16.9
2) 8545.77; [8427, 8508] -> 16.2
